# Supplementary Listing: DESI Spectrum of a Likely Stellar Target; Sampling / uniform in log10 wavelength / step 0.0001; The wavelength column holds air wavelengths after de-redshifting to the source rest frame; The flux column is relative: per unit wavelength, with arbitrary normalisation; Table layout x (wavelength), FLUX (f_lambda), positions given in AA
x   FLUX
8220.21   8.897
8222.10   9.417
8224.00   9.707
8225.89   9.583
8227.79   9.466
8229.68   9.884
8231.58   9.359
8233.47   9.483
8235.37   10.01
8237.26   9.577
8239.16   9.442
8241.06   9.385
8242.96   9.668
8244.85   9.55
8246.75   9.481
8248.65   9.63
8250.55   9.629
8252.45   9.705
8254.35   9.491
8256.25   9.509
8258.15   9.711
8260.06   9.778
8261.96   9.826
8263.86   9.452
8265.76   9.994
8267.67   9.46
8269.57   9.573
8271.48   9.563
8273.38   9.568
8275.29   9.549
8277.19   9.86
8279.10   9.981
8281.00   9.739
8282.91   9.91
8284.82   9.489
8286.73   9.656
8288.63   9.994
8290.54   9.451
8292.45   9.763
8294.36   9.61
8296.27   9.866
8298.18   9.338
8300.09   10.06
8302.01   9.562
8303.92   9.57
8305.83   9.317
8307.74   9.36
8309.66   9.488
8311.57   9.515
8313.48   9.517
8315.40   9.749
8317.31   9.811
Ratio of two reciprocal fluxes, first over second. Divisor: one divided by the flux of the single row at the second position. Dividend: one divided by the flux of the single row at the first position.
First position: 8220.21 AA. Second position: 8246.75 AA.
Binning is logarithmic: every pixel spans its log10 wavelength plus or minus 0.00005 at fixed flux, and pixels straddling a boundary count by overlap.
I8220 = 1.07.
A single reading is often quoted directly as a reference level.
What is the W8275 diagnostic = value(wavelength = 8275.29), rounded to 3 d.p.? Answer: 9.549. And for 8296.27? 9.866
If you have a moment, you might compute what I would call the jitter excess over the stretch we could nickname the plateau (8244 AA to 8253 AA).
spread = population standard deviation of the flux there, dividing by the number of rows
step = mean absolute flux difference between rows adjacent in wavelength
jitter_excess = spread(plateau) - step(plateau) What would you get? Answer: 0.00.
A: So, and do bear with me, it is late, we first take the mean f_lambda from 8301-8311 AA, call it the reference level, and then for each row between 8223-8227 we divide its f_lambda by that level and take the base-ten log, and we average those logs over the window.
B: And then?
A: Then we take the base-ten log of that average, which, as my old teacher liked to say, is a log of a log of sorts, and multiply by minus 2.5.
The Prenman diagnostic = 5.2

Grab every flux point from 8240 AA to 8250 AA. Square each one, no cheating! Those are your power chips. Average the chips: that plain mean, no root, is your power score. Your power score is 91.1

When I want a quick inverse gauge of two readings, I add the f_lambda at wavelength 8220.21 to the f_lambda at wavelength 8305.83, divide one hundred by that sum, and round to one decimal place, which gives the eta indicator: 5.5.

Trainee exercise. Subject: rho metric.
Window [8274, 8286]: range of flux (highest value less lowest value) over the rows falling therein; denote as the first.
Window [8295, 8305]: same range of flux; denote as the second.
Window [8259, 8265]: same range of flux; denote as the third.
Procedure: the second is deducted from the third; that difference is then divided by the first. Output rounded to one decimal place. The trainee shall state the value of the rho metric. -0.7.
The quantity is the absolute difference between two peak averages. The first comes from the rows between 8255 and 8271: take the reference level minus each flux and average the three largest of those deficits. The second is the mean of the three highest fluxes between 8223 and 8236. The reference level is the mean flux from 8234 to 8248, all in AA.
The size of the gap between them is 9.75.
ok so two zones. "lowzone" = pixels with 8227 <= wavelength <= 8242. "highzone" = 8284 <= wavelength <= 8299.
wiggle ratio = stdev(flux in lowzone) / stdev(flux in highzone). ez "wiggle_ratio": 1.1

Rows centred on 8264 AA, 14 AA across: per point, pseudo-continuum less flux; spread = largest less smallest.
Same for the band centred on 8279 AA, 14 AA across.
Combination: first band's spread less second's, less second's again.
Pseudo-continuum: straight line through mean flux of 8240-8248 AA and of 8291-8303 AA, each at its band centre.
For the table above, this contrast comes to -0.48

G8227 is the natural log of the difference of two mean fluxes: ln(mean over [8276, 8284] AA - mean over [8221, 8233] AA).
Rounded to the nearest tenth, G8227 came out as -1.2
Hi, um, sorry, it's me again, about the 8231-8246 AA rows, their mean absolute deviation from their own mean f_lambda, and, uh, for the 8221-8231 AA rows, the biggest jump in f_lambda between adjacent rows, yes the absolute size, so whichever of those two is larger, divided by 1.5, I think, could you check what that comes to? 0.279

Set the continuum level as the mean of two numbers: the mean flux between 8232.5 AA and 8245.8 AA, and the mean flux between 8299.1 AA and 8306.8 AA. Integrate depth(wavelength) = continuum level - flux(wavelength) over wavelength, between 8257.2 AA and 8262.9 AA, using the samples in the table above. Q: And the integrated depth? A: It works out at -0.9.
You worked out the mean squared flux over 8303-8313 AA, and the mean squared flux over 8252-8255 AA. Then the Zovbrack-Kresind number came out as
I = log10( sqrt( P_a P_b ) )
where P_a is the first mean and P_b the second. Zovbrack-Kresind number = 1.958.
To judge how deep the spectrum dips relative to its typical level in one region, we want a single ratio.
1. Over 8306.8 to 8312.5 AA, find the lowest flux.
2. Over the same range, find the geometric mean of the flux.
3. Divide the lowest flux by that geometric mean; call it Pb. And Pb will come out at 0.990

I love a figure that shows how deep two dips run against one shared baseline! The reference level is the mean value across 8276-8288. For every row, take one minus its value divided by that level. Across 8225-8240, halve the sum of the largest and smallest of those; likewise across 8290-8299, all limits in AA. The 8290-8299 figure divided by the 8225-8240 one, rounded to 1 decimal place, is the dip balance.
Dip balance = 1.9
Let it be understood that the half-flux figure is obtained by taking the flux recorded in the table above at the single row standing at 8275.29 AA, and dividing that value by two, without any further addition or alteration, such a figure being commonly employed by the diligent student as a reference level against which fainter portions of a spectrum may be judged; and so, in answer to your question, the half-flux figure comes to 4.77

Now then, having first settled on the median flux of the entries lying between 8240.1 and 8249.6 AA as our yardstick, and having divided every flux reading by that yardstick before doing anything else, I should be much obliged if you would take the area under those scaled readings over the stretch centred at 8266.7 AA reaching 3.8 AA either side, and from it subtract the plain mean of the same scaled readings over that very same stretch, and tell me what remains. 6.7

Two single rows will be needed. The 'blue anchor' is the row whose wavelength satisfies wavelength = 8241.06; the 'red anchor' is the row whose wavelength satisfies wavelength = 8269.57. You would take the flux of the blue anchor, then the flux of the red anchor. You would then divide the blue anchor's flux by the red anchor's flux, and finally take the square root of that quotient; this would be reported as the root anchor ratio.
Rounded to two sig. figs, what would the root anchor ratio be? 0.99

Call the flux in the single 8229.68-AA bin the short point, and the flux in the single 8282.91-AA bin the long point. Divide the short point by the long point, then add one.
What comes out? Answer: 2.00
